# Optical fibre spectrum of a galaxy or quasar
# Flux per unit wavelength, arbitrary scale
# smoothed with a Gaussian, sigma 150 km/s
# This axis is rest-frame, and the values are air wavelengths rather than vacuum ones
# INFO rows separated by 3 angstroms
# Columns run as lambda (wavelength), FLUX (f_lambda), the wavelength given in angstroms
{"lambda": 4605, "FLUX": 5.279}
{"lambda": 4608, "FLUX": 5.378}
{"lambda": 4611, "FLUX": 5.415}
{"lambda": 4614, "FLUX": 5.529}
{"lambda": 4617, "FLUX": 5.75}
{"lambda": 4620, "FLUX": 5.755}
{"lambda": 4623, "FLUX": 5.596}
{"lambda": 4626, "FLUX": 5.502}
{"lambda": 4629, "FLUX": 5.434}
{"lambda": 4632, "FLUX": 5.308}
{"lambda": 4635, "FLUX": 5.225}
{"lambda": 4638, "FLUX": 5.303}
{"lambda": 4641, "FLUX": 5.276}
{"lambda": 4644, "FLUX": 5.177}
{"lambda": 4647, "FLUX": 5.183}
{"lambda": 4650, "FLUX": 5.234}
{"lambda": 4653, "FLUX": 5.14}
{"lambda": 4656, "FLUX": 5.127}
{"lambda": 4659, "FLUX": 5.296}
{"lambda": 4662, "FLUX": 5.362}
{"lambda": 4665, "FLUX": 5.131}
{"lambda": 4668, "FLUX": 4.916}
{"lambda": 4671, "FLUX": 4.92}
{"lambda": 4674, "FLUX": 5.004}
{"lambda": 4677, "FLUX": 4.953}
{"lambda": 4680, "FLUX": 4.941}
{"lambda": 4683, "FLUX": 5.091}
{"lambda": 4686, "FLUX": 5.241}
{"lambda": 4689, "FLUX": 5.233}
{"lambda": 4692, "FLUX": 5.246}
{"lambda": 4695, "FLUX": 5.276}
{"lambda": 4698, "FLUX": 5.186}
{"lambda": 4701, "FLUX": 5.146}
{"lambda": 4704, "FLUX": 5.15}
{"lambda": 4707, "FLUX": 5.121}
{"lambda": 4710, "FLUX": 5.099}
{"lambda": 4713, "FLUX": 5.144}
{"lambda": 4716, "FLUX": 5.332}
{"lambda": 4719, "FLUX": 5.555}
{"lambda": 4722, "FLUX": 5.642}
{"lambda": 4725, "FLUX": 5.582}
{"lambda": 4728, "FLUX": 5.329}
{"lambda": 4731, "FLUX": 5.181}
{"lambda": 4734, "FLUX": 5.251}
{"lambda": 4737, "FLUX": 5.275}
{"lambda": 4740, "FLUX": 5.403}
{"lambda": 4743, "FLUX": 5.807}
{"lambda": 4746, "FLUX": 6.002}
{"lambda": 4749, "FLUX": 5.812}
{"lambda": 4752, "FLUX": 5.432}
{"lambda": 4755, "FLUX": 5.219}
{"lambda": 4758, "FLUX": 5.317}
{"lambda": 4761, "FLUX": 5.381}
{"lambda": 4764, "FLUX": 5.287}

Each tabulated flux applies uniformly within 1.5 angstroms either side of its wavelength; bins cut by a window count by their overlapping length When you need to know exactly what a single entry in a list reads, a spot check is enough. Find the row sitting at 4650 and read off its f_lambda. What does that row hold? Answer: 5.234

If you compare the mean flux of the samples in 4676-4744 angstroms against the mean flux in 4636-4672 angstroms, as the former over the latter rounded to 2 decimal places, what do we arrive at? 1.02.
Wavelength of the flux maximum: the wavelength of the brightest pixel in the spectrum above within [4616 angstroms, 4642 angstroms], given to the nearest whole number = 4620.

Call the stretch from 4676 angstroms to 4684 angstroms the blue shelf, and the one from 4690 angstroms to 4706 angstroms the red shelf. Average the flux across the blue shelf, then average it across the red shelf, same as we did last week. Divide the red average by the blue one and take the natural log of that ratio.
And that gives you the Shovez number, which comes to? 0.04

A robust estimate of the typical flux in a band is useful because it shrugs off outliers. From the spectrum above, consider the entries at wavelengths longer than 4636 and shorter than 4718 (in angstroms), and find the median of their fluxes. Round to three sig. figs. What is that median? 5.15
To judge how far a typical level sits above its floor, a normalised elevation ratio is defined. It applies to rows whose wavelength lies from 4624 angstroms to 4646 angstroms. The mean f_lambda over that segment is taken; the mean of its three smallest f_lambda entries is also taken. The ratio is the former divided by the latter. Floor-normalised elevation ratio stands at 1.018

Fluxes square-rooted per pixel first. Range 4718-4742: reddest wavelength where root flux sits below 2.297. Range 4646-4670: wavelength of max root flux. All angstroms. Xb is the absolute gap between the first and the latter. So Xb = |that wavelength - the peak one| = 75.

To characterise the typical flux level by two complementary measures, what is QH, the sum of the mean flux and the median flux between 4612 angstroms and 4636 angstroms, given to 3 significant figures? 11.0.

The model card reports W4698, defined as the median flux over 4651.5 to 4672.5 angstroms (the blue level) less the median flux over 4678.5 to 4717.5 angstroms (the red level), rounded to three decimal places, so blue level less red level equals -0.019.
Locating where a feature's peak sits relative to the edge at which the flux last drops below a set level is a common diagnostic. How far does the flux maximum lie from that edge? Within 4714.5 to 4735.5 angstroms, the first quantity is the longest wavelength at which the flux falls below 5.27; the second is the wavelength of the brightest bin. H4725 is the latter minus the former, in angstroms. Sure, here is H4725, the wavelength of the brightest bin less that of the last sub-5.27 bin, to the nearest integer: -12 angstroms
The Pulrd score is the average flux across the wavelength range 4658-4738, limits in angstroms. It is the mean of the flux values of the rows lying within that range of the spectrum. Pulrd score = 5.21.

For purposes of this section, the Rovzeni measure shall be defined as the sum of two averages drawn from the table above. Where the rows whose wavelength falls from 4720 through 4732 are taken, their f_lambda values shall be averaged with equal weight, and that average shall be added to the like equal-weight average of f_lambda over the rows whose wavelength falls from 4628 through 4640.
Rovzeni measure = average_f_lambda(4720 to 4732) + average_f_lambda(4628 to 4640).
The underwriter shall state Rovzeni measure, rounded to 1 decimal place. 10.8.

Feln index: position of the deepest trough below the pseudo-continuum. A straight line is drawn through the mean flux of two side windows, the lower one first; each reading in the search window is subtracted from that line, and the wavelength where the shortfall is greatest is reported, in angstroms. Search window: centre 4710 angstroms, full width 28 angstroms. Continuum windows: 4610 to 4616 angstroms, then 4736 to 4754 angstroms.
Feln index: 4710 angstroms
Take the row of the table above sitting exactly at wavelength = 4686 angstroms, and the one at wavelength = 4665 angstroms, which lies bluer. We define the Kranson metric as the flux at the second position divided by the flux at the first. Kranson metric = 0.98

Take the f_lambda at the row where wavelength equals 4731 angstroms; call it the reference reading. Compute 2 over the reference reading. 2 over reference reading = 0.386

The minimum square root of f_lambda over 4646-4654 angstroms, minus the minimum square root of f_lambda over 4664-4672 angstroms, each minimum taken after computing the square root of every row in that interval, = 0.050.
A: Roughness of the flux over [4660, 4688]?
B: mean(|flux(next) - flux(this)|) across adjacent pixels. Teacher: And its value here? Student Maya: 0.112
